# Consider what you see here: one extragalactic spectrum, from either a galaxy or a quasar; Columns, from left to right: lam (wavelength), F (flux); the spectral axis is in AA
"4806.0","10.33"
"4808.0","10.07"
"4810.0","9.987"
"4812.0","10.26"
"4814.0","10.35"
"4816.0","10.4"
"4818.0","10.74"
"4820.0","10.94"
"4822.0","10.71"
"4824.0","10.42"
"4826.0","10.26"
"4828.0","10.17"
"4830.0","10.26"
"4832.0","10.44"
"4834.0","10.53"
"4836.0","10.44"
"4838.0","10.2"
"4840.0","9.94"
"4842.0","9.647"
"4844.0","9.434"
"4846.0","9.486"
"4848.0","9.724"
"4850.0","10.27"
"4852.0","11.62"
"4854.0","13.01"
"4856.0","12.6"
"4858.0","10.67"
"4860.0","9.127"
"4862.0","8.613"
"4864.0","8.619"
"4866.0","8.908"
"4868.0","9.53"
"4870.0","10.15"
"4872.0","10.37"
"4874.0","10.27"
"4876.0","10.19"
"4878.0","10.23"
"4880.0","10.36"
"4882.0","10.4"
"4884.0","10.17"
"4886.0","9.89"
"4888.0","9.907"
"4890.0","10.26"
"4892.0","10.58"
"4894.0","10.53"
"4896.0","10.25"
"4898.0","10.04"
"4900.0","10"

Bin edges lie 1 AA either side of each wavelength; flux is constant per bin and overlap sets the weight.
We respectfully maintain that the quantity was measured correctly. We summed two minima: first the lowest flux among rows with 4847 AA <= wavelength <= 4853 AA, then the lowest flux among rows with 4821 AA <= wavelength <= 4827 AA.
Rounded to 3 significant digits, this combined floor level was 20.0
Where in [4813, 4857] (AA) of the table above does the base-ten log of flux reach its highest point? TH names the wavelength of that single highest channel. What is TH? 4854.0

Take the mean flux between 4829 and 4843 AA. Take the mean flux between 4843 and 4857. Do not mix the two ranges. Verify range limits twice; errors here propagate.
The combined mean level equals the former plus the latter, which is 21.1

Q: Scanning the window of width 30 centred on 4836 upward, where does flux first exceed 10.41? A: 4822.0 AA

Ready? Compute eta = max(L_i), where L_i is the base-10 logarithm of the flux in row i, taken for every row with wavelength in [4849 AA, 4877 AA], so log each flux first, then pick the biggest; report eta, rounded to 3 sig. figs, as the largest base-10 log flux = 1.11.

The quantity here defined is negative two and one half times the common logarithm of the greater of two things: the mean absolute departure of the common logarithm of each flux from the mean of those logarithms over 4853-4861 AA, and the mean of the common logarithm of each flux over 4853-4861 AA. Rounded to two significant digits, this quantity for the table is -0.054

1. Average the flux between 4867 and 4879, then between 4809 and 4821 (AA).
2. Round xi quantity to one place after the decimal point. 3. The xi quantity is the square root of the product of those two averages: 10.3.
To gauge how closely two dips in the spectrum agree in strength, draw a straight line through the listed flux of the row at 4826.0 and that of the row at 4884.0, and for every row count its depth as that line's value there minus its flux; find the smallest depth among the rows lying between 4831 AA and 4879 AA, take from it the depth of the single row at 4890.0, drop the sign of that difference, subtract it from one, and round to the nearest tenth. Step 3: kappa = -1.7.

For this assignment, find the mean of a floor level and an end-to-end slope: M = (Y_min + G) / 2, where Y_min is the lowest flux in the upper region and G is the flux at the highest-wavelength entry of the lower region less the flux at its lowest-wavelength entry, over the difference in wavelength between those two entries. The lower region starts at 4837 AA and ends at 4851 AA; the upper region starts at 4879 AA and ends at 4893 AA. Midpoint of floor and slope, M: 4.948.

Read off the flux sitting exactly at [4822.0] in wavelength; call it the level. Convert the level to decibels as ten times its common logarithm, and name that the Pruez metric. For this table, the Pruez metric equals 10.3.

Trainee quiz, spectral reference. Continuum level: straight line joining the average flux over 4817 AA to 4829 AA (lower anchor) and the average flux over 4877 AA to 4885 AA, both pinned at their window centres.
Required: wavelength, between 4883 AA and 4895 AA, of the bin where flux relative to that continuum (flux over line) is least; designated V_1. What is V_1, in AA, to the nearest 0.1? 4886.0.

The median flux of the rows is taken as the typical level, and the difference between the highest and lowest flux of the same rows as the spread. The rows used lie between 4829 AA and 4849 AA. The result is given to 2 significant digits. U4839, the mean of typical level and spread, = 5.6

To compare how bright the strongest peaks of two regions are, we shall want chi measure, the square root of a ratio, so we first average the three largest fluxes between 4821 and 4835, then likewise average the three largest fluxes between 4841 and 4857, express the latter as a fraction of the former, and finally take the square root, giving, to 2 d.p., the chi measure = 1.08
